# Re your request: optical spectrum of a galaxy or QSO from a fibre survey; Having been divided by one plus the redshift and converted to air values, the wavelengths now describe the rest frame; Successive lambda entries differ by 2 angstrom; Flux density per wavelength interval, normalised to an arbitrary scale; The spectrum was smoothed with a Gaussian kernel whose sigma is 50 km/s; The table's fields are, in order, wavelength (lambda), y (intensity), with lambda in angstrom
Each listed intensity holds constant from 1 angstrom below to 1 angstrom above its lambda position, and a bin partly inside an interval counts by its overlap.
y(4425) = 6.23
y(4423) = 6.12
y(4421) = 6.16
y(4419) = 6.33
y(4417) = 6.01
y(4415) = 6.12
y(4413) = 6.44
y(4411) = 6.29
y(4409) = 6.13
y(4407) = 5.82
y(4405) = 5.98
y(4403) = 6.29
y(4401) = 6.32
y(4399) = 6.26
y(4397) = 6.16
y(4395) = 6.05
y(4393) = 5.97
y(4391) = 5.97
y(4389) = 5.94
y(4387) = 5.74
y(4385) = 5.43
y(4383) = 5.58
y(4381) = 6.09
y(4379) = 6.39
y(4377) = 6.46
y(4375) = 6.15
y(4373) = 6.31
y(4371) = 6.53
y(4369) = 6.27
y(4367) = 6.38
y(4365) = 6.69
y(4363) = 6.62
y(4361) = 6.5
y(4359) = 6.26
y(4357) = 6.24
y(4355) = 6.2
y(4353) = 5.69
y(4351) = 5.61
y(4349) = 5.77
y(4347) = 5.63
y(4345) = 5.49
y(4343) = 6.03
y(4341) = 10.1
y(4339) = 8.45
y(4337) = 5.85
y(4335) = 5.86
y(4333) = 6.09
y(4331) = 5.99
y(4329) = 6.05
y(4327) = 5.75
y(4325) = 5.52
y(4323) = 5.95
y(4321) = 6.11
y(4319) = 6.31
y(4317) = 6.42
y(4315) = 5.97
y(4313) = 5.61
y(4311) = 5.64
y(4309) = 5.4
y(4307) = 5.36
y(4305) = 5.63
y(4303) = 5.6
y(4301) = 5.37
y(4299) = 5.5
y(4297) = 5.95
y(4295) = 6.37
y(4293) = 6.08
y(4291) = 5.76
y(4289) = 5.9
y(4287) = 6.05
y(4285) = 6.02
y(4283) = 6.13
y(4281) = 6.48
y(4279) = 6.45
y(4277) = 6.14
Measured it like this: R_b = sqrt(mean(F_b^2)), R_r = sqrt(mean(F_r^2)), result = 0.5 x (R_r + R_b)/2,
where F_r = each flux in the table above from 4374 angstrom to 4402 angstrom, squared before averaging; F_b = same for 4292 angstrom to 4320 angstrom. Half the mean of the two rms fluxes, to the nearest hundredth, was 2.96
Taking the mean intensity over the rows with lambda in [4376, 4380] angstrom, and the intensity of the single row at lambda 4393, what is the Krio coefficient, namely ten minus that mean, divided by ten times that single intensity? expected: 0.060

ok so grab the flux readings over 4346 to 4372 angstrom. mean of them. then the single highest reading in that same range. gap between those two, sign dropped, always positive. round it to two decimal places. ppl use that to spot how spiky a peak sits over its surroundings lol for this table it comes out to 0.51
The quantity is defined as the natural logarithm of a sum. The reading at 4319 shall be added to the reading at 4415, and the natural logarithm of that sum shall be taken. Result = 2.52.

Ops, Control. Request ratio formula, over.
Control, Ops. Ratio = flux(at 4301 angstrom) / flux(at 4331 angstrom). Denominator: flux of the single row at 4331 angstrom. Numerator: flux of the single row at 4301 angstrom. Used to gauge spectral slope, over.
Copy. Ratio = 0.90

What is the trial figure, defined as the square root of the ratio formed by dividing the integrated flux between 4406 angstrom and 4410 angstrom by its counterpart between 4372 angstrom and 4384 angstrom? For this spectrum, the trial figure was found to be 0.6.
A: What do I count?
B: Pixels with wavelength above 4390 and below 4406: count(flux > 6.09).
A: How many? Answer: 4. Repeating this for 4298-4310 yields 0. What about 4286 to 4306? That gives 1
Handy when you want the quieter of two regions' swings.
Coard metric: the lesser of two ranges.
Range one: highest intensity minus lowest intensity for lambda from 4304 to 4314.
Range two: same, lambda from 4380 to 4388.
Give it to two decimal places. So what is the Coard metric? 0.28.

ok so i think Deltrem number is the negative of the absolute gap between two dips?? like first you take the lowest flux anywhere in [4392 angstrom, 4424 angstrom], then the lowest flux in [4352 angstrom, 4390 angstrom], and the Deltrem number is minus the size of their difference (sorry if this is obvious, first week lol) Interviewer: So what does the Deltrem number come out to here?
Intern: -0.39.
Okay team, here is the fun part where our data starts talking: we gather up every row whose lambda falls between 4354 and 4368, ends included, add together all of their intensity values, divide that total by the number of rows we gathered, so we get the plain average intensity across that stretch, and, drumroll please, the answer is 6.4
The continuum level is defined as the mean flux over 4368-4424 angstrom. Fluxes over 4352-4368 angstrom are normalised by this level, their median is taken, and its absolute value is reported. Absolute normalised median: 1.03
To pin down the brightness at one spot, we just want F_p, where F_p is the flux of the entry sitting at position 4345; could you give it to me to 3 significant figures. 5.49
